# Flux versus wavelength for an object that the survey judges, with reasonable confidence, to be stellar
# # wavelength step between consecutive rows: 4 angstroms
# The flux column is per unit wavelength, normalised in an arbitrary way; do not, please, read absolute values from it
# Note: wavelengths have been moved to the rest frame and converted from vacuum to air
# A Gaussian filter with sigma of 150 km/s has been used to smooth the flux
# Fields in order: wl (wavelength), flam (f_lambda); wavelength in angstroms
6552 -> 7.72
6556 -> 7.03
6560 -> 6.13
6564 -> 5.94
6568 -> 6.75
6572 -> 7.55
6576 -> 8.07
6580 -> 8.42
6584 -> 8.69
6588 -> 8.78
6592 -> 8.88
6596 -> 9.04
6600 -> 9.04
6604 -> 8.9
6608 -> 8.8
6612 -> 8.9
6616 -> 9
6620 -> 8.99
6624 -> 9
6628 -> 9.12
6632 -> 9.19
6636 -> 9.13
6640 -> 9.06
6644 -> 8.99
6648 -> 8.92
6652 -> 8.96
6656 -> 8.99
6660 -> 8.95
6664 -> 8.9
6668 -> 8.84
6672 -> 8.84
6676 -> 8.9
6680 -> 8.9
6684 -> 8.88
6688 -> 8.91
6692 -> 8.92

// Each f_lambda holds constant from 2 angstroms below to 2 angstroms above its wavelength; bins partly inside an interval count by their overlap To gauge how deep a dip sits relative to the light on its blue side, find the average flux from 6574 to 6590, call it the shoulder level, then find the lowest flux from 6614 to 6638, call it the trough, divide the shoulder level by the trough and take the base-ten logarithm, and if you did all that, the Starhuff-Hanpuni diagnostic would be -0.025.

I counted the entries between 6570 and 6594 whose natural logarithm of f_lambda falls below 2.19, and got 6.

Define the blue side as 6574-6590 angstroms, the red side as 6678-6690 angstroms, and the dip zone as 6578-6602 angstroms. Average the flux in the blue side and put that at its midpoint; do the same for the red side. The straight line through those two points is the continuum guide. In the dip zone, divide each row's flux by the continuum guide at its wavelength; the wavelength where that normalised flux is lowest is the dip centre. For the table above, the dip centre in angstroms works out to 6580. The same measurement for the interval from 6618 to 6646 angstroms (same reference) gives 6644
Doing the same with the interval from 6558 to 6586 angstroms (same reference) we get 6564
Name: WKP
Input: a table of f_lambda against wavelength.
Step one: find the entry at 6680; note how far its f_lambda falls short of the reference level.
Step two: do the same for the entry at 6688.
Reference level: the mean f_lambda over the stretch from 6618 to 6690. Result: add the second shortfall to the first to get 0.1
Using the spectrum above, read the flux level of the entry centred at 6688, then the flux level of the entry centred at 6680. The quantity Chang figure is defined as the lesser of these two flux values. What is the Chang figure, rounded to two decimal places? 8.90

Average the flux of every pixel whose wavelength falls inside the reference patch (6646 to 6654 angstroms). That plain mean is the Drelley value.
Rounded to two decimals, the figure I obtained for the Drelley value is 8.94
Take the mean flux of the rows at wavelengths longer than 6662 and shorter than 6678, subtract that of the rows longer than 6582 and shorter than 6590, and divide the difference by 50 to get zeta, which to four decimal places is 0.0027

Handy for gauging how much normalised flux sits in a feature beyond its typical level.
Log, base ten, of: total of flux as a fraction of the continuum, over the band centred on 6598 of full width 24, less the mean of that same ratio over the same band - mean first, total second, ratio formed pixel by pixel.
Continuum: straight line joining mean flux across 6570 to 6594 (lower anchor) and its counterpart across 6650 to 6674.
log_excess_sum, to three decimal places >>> 0.719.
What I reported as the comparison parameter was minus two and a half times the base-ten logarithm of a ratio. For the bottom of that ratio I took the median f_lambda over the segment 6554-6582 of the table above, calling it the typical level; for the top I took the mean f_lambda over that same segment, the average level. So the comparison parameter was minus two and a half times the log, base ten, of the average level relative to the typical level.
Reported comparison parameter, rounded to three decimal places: -0.015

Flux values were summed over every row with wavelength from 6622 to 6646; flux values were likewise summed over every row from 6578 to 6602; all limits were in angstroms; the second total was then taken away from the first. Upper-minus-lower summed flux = 1.6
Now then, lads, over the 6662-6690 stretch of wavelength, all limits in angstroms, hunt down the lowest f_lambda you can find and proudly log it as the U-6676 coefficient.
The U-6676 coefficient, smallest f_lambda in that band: 8.84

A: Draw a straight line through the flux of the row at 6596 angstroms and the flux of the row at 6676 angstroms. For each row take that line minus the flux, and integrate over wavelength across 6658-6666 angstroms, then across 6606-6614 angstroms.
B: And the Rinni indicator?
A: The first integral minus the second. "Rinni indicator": -1.33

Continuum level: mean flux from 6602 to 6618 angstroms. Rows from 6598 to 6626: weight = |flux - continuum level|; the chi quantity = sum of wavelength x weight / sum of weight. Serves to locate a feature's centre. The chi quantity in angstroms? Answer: 6612.5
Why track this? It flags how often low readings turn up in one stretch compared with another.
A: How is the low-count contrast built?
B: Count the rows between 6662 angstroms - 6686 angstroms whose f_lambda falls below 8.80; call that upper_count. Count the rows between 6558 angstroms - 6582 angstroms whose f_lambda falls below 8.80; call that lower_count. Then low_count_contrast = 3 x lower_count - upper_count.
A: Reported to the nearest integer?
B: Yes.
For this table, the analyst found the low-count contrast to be 18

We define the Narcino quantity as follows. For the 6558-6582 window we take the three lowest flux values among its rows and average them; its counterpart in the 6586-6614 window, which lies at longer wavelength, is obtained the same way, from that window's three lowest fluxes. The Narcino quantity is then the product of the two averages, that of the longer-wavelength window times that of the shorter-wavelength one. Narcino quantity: 55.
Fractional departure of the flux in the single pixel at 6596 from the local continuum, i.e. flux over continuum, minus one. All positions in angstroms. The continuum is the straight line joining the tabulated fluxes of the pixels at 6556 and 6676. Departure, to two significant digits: 0.18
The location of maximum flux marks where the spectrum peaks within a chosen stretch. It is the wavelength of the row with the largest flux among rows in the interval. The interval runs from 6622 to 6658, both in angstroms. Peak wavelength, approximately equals 6632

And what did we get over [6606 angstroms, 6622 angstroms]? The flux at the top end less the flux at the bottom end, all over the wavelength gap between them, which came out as 0.016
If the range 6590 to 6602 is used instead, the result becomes 0.020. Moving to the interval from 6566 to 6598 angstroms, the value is 0.082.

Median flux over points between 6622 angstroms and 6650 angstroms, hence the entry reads 9.06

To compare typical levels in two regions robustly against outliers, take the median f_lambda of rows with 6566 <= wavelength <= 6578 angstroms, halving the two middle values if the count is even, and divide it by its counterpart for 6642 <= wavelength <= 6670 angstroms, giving 0.84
